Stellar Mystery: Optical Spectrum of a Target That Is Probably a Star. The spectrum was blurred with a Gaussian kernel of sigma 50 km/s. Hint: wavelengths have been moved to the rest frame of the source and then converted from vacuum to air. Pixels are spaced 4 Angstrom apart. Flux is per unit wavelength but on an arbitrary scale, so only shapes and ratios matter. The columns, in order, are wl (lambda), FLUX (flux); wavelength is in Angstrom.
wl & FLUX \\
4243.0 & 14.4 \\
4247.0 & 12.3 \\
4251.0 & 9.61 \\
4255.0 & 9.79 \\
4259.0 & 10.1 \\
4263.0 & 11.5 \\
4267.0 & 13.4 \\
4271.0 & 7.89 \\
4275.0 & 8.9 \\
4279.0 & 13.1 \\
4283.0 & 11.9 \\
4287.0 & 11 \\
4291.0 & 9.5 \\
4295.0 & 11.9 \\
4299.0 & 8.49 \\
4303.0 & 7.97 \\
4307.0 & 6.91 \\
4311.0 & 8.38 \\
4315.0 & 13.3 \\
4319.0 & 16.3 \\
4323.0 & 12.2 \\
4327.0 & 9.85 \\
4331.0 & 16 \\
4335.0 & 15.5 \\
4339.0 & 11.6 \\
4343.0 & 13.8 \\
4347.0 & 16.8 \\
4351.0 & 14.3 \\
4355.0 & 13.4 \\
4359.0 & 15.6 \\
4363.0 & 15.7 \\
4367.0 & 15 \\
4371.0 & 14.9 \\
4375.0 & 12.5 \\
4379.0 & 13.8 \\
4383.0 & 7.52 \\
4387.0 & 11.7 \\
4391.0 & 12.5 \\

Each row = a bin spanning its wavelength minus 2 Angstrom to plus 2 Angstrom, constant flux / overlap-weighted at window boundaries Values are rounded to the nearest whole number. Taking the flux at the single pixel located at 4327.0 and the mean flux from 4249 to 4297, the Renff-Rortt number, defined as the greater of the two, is 11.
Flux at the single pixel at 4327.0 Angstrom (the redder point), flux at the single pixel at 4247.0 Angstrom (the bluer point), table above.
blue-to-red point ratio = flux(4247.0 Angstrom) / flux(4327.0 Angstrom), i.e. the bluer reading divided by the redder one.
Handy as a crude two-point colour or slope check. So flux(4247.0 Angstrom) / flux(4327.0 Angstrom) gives 1.25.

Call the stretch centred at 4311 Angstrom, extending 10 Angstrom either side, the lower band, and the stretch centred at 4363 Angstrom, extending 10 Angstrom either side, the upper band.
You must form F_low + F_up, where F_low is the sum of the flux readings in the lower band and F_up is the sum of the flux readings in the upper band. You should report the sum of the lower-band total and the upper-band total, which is 127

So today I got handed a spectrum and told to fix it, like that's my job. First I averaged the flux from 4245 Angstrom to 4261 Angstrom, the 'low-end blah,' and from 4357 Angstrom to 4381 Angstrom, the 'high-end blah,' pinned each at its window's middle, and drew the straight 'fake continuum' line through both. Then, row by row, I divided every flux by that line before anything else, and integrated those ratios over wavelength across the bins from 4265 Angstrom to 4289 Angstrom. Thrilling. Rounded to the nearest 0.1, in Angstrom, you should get 23.4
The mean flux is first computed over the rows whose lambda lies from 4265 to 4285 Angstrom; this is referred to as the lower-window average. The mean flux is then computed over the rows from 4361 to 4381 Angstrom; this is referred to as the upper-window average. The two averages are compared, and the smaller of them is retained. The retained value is 11.0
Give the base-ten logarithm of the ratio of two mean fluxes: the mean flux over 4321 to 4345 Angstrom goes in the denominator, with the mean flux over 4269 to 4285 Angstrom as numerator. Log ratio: -0.10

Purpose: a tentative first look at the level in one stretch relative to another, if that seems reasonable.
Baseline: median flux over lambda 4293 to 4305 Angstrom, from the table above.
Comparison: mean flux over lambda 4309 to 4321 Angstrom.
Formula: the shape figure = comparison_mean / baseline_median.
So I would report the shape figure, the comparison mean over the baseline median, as 1.49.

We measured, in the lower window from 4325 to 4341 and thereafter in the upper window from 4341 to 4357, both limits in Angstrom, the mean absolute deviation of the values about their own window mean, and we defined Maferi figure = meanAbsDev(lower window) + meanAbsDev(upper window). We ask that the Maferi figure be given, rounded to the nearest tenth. 3.6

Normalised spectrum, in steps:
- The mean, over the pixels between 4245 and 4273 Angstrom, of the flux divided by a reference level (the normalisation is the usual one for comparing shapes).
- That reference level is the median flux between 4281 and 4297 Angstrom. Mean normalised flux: 0.931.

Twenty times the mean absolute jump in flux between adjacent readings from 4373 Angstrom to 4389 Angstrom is 78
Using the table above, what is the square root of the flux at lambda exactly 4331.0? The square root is 4.0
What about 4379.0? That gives 3.7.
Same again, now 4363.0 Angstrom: 4.0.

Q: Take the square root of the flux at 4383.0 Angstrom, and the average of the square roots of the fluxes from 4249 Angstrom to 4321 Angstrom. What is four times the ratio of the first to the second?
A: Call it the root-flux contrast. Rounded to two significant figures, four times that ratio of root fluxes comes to 3.4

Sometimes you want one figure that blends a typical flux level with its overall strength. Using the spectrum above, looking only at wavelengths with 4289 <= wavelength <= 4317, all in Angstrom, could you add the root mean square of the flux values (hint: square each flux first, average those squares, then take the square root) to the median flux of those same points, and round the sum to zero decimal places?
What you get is 18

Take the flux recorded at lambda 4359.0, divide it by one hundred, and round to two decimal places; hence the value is 0.16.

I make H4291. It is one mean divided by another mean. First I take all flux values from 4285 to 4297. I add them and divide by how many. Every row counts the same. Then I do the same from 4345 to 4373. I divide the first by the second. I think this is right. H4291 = 0.72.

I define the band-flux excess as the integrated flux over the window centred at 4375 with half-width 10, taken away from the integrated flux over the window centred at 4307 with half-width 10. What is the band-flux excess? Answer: -75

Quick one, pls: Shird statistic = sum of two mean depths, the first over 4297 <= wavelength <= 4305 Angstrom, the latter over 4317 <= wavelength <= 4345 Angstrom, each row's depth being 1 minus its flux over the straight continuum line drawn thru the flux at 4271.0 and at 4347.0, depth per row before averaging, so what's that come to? 0.36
